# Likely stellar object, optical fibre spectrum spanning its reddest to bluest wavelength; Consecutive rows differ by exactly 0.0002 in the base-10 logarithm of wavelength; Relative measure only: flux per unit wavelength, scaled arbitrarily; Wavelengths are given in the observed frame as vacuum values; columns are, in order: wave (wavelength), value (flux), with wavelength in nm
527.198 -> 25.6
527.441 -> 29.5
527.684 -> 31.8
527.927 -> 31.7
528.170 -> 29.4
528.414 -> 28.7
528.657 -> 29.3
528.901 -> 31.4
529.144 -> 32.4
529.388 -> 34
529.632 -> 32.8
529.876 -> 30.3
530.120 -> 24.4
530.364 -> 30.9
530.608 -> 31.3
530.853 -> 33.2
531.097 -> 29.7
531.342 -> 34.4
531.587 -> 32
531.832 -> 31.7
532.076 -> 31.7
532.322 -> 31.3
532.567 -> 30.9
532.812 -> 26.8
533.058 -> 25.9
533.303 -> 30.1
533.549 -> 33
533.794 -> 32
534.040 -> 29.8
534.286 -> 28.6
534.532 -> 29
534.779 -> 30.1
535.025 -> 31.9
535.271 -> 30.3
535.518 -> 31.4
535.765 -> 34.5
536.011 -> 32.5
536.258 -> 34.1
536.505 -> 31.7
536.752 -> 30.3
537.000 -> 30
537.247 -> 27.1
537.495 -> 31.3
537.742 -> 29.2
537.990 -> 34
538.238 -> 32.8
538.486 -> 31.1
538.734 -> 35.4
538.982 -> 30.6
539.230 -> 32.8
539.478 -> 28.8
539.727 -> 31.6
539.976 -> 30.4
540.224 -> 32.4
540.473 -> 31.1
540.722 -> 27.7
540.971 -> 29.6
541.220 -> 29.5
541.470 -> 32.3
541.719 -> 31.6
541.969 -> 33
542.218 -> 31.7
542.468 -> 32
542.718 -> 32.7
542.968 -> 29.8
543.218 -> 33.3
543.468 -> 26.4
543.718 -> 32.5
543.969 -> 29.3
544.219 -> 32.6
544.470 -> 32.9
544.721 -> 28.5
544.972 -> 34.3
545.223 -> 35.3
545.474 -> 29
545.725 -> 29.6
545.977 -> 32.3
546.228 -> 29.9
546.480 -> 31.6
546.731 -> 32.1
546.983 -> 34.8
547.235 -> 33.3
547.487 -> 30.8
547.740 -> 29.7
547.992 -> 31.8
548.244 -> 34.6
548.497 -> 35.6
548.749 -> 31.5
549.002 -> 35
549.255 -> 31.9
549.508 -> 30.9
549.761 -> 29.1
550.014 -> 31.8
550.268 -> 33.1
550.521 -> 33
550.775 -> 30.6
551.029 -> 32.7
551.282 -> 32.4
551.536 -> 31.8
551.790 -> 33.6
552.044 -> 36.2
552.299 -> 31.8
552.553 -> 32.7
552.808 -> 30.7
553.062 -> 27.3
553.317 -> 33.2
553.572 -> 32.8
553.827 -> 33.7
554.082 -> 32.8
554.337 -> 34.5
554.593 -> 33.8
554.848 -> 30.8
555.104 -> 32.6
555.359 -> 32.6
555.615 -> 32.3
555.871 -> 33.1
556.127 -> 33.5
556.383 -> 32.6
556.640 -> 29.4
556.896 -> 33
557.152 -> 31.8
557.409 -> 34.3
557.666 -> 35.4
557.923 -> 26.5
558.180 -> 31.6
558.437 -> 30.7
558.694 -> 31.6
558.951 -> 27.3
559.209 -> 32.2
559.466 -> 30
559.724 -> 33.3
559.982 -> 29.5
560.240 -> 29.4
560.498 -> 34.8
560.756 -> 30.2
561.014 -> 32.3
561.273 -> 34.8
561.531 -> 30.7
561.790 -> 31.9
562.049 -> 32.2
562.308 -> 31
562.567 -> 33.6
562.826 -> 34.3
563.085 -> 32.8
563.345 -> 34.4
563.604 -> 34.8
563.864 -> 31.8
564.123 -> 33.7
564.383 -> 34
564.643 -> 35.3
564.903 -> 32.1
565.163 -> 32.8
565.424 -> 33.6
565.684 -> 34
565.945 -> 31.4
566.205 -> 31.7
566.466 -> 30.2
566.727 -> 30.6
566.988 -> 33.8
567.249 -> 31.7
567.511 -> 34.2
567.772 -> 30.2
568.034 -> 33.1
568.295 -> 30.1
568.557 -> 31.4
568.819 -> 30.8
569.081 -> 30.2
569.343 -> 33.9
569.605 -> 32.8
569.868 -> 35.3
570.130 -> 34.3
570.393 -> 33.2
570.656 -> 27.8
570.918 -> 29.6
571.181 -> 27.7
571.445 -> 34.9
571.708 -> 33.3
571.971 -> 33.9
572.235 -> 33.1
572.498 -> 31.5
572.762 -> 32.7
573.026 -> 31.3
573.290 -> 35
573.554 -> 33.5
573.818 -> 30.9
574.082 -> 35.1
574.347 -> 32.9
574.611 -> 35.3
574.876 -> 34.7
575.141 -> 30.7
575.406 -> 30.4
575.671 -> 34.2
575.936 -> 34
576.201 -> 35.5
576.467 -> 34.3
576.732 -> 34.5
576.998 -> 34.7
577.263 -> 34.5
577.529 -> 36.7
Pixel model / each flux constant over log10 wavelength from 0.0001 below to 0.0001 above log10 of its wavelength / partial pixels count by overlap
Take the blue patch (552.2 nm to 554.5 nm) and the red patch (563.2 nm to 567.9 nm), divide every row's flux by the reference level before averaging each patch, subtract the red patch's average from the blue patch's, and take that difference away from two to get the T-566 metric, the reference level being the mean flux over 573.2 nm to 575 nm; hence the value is 2.02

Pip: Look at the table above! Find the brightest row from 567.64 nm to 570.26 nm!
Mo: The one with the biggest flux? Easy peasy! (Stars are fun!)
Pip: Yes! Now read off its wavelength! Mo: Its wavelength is 569.868 nm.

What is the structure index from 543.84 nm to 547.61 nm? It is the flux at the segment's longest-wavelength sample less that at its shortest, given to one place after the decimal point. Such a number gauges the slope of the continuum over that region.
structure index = 1.5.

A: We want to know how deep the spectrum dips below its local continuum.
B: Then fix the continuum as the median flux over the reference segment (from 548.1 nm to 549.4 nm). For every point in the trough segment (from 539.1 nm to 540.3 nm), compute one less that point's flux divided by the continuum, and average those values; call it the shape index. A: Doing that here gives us 0.10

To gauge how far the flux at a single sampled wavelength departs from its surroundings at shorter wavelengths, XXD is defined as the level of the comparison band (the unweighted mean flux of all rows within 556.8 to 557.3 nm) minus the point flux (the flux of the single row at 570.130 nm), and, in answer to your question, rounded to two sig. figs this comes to -1.9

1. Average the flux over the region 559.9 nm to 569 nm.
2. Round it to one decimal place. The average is 32.4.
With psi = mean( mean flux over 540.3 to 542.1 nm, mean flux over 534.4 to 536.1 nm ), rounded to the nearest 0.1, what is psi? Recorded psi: 31.0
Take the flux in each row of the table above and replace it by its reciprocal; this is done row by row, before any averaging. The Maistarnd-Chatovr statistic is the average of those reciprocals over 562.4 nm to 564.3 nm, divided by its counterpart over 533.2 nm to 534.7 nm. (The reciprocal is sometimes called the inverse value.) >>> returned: 0.90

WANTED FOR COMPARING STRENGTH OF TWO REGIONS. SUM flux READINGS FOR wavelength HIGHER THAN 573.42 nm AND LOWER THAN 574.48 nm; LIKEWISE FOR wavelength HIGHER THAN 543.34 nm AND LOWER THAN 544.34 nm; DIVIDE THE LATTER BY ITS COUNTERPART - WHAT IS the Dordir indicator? 0.91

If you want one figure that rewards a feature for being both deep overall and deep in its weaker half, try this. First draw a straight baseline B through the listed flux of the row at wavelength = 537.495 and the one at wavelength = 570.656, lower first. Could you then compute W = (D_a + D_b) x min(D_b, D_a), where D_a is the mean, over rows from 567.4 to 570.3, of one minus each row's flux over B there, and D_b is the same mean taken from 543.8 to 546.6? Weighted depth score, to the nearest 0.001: 0.029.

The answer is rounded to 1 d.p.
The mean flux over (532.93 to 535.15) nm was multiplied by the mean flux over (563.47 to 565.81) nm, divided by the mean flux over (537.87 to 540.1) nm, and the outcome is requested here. 31.6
